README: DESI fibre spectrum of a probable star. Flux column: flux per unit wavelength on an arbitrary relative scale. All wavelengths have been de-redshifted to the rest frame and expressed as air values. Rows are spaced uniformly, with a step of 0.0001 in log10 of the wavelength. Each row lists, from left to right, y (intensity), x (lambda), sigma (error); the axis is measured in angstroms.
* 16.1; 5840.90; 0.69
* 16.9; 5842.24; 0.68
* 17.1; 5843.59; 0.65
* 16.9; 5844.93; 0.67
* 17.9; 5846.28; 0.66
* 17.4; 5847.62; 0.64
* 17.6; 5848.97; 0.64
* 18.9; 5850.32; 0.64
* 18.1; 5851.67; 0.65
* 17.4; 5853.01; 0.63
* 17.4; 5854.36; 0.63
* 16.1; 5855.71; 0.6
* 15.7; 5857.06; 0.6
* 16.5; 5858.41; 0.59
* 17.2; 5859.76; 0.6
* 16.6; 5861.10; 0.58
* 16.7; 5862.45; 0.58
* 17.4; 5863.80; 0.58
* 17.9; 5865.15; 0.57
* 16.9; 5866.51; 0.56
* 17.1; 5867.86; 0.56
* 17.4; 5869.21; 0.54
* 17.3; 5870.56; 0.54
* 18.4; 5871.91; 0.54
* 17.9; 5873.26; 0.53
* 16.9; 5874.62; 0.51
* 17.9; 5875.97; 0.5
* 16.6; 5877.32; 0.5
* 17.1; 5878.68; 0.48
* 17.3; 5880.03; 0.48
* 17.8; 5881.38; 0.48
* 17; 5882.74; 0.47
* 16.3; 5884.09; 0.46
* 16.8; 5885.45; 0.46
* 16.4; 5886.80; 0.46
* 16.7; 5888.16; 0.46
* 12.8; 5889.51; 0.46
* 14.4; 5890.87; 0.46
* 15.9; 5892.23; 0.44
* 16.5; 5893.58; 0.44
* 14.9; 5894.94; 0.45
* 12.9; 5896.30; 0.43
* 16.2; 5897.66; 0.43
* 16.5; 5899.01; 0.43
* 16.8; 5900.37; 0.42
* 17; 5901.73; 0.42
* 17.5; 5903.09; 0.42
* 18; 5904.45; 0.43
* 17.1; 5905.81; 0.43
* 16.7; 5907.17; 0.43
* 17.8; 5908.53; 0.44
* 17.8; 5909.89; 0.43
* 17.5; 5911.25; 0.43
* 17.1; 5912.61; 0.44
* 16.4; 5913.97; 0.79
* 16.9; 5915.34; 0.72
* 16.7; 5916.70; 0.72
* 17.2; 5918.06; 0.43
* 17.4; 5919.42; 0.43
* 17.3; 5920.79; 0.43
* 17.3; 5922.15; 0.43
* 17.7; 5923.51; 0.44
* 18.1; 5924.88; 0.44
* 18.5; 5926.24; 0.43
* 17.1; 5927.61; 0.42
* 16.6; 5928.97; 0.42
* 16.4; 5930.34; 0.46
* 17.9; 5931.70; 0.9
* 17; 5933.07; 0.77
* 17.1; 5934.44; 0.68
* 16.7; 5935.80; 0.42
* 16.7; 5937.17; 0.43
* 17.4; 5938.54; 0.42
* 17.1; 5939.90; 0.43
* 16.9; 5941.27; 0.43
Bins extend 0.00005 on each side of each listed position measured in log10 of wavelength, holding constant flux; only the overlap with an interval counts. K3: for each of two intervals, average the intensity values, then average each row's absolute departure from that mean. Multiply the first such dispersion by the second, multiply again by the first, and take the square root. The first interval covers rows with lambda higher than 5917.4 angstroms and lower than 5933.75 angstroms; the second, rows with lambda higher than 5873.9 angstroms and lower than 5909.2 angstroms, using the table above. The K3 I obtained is 0.43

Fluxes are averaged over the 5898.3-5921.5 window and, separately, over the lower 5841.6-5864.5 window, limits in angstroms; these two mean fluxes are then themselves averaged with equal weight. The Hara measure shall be 17.2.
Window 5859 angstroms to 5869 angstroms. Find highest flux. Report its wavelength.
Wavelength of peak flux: 5865.15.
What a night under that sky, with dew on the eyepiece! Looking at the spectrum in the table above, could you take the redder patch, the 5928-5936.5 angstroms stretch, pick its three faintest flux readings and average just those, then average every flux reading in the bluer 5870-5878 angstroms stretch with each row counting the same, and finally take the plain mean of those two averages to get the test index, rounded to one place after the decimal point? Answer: 17.0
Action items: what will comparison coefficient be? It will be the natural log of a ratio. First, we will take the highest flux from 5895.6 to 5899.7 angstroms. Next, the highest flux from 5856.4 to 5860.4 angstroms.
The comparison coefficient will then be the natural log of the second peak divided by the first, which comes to 0.042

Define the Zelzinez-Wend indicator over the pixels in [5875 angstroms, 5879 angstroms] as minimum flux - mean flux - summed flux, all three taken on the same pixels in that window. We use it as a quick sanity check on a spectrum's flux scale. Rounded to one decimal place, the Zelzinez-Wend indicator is -52.2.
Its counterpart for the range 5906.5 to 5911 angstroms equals -53.0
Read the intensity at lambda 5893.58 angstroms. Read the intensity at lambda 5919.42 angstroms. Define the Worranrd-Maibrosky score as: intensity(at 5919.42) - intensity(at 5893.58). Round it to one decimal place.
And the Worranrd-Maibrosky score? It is 0.9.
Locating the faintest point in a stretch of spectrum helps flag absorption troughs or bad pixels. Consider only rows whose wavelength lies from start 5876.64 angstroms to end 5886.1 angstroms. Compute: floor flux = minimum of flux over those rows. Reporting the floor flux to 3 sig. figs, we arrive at 16.3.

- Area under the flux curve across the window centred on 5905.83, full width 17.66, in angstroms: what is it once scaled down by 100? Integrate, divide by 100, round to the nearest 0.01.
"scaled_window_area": 3.02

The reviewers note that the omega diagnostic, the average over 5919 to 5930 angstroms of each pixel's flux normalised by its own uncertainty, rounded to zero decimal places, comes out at 41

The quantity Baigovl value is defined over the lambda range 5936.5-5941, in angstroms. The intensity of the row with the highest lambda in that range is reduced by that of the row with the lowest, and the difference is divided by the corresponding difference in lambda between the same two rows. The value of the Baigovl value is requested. 0.15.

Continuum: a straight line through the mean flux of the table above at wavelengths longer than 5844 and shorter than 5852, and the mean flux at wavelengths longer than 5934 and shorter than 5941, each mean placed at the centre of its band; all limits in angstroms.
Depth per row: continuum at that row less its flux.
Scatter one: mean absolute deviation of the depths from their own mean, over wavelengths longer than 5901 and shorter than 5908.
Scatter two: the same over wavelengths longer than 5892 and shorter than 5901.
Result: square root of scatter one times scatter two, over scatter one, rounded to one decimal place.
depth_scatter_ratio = 1.6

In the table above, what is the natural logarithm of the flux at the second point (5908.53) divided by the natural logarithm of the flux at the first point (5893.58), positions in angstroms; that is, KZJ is 1.027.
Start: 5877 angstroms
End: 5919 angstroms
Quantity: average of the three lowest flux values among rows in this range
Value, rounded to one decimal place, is 13.4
